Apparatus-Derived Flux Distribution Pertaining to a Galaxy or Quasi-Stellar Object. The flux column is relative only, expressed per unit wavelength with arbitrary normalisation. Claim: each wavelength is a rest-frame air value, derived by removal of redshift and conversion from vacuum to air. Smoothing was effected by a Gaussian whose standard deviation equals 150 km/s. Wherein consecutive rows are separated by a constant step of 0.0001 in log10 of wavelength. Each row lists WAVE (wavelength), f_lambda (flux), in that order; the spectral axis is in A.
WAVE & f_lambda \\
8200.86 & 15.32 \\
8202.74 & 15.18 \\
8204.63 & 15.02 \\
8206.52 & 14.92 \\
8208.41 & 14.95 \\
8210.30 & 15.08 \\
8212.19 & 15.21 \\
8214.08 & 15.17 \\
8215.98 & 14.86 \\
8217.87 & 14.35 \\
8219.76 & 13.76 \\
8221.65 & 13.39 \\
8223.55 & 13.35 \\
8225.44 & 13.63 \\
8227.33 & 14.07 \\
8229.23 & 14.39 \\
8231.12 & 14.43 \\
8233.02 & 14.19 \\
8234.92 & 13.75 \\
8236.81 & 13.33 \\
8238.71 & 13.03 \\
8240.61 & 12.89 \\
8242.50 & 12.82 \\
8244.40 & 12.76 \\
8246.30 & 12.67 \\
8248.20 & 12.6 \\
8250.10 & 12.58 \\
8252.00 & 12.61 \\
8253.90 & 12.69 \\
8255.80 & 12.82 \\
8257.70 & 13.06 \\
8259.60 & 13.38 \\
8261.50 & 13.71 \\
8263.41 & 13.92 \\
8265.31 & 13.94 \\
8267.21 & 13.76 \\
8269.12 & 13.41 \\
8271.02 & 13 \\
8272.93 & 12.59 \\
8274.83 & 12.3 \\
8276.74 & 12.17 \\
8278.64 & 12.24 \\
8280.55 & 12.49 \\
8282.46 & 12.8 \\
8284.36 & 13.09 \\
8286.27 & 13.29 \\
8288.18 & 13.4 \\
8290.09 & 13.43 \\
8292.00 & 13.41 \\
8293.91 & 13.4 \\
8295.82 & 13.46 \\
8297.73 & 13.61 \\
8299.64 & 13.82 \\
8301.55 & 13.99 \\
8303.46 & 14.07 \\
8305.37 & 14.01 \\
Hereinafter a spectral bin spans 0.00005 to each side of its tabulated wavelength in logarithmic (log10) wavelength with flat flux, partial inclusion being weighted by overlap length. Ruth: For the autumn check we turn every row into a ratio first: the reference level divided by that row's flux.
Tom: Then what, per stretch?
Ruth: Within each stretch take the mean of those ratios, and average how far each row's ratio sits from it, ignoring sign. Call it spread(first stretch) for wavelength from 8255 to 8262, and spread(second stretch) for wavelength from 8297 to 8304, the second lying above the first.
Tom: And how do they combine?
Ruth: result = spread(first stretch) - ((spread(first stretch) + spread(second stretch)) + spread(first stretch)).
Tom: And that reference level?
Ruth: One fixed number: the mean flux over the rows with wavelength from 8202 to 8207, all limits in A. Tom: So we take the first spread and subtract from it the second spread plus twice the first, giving -0.038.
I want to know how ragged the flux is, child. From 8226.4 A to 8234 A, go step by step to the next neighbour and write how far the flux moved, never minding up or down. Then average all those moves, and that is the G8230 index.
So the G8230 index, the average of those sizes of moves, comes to 0.20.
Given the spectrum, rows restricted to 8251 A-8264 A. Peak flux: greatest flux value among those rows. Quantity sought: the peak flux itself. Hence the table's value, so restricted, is 13.92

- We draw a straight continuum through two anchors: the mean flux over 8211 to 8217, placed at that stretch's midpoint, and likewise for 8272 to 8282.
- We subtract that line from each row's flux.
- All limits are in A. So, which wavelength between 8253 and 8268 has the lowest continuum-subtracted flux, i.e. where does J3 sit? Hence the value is 8253.90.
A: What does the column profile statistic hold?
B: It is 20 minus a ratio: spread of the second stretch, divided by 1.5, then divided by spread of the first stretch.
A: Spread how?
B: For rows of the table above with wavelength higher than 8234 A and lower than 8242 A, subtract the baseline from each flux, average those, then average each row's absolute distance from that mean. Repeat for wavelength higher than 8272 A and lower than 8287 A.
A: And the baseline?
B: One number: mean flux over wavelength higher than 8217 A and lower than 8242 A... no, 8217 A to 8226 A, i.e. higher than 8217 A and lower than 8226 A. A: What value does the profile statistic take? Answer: 19.2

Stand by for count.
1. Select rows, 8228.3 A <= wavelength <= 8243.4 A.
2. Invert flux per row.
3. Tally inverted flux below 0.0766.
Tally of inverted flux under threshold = 5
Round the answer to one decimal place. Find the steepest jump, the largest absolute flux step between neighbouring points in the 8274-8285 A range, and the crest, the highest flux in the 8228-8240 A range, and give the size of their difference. 14.1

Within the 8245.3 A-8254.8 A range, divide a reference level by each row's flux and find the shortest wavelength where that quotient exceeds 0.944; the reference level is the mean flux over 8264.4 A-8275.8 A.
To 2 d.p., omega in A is 8246.30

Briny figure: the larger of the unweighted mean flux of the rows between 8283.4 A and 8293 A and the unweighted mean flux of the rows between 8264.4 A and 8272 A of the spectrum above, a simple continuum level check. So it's 13.5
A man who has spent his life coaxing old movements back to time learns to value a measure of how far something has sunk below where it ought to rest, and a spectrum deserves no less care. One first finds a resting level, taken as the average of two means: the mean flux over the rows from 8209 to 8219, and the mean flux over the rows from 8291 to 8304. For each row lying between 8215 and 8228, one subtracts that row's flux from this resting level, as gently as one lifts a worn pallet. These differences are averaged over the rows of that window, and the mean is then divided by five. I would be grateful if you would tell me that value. 0.08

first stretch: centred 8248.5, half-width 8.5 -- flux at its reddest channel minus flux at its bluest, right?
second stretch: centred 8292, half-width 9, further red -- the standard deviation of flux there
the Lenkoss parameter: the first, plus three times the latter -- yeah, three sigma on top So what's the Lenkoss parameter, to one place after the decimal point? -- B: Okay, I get 0.5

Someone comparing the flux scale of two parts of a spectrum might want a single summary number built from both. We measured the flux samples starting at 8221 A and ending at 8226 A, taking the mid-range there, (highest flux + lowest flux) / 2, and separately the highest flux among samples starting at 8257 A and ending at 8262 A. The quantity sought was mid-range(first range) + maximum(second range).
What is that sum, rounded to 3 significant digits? 27.2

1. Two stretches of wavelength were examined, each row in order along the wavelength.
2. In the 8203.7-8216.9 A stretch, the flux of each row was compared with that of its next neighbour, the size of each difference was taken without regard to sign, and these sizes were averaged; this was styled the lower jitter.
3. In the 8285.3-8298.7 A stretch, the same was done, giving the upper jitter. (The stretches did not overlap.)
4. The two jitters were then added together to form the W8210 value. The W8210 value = 0.19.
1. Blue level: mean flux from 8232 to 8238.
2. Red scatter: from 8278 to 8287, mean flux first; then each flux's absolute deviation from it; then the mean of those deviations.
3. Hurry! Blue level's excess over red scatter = 13.4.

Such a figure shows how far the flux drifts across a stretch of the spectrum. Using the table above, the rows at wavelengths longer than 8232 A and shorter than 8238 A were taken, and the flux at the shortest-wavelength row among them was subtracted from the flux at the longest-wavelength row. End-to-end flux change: -0.9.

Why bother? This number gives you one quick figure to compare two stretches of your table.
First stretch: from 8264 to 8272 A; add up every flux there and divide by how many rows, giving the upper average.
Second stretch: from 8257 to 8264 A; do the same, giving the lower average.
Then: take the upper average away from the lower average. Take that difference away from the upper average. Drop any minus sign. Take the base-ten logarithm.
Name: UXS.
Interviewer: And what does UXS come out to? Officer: 1.13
